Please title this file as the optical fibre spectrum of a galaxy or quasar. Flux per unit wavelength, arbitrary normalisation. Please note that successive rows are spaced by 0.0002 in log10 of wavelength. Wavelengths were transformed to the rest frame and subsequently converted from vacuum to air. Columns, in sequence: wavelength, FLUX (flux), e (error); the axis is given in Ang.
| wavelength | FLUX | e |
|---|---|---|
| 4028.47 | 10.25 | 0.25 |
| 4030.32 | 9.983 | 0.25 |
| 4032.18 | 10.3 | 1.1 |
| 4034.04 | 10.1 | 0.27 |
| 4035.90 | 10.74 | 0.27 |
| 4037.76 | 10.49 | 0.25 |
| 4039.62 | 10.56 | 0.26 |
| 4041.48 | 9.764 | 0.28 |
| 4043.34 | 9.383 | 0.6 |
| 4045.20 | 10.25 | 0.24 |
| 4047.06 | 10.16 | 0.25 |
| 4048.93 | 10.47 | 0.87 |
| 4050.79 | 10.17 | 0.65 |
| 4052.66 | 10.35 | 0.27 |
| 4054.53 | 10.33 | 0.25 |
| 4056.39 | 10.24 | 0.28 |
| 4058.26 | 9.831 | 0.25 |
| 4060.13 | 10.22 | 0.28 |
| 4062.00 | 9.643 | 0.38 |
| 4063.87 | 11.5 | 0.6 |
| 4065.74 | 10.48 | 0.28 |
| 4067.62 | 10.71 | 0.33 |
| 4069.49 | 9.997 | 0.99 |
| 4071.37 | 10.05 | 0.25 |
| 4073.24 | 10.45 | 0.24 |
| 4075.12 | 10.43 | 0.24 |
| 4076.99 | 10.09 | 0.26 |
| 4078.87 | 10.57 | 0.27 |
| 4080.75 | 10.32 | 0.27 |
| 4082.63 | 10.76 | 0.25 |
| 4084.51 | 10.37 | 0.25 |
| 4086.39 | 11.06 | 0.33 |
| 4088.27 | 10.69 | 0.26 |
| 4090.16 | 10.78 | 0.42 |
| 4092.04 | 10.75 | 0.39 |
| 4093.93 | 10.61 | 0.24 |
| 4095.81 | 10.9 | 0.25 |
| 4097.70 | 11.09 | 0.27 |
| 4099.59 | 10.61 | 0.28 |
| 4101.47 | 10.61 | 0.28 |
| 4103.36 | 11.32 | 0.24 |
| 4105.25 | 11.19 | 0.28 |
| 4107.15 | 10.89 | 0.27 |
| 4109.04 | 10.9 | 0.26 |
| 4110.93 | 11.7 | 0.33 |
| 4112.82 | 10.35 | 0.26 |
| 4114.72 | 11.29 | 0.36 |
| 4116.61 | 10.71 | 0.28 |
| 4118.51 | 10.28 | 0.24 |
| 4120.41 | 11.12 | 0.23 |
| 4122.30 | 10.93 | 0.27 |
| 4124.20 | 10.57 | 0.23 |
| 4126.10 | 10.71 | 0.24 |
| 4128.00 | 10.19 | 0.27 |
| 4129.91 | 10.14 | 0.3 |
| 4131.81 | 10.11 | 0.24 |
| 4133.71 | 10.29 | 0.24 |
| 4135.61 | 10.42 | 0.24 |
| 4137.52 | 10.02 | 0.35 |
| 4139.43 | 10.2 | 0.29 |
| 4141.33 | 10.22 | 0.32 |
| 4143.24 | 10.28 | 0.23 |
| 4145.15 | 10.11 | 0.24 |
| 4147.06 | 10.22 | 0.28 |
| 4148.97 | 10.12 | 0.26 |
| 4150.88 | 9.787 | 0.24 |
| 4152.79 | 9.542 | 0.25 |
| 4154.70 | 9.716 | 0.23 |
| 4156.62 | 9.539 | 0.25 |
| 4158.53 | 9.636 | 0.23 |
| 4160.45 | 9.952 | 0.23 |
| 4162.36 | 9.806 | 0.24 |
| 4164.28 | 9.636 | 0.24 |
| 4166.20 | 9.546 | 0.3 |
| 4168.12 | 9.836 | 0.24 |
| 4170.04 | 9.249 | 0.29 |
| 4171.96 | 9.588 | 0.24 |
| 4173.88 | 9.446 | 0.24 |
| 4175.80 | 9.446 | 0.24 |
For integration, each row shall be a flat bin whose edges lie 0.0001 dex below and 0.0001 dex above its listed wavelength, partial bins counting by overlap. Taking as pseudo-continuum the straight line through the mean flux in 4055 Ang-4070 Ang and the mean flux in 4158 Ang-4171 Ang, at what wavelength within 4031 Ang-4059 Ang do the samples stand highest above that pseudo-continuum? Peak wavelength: 4035.90 Ang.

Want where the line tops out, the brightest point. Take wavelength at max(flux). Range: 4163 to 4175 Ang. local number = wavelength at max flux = 4168.12 Ang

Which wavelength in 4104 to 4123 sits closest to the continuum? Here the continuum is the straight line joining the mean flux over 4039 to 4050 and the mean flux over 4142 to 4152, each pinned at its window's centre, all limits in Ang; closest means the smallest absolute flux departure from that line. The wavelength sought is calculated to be 4118.51 Ang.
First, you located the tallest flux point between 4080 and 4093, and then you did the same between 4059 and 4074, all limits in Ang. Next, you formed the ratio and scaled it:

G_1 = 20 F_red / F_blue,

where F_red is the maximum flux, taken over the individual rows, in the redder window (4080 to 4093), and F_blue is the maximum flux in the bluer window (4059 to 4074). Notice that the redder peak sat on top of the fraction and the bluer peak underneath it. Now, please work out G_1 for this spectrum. 19.2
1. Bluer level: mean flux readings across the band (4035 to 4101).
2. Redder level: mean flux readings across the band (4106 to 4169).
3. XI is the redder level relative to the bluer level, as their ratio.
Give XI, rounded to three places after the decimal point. 0.985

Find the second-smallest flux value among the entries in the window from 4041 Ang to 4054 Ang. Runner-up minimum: 9.764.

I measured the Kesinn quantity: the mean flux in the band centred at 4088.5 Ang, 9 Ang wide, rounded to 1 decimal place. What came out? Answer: 10.7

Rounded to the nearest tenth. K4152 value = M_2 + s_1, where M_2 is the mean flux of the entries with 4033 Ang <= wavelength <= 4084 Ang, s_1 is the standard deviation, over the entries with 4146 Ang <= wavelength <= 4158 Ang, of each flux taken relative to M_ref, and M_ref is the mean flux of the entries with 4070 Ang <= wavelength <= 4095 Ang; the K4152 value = 10.6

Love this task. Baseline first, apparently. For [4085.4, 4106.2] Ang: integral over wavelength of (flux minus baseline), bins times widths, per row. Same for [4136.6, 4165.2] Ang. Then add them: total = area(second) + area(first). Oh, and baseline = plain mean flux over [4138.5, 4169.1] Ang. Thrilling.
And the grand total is 22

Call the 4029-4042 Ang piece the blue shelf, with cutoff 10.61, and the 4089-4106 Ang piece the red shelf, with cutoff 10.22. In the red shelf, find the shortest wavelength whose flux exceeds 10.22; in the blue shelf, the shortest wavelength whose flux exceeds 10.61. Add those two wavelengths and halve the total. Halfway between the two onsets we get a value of 4063.0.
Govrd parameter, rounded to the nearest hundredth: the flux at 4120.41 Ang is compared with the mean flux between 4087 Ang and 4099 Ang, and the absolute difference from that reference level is 0.32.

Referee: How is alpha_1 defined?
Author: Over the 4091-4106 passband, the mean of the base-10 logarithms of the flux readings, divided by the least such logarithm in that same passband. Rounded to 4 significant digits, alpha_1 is 1.011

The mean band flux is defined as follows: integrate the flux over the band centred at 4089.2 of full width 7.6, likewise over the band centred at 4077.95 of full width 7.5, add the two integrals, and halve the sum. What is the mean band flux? 80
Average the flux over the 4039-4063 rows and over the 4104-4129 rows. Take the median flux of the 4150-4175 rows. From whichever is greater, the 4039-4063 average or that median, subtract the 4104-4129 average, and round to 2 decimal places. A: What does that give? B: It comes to -0.73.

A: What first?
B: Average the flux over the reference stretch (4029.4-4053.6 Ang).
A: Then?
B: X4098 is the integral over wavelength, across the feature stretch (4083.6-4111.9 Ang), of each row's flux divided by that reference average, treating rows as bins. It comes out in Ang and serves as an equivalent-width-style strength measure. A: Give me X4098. 30.2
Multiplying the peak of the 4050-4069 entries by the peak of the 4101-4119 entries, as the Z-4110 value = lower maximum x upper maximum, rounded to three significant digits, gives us 135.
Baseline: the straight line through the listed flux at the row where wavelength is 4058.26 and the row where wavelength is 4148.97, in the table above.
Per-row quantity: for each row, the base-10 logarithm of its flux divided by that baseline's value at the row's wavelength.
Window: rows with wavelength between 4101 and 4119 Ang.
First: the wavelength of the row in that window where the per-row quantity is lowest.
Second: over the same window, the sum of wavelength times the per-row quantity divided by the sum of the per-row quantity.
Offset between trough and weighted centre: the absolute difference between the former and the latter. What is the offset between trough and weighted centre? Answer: 9.4 Ang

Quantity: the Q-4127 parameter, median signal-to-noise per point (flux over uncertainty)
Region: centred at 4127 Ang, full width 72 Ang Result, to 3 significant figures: 40.6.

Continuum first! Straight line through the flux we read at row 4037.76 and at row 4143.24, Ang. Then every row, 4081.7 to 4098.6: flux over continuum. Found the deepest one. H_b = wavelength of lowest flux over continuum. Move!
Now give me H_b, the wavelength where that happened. 4084.51 Ang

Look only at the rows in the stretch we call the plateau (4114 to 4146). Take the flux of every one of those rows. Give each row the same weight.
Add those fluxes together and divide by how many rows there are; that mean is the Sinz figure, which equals 10.4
